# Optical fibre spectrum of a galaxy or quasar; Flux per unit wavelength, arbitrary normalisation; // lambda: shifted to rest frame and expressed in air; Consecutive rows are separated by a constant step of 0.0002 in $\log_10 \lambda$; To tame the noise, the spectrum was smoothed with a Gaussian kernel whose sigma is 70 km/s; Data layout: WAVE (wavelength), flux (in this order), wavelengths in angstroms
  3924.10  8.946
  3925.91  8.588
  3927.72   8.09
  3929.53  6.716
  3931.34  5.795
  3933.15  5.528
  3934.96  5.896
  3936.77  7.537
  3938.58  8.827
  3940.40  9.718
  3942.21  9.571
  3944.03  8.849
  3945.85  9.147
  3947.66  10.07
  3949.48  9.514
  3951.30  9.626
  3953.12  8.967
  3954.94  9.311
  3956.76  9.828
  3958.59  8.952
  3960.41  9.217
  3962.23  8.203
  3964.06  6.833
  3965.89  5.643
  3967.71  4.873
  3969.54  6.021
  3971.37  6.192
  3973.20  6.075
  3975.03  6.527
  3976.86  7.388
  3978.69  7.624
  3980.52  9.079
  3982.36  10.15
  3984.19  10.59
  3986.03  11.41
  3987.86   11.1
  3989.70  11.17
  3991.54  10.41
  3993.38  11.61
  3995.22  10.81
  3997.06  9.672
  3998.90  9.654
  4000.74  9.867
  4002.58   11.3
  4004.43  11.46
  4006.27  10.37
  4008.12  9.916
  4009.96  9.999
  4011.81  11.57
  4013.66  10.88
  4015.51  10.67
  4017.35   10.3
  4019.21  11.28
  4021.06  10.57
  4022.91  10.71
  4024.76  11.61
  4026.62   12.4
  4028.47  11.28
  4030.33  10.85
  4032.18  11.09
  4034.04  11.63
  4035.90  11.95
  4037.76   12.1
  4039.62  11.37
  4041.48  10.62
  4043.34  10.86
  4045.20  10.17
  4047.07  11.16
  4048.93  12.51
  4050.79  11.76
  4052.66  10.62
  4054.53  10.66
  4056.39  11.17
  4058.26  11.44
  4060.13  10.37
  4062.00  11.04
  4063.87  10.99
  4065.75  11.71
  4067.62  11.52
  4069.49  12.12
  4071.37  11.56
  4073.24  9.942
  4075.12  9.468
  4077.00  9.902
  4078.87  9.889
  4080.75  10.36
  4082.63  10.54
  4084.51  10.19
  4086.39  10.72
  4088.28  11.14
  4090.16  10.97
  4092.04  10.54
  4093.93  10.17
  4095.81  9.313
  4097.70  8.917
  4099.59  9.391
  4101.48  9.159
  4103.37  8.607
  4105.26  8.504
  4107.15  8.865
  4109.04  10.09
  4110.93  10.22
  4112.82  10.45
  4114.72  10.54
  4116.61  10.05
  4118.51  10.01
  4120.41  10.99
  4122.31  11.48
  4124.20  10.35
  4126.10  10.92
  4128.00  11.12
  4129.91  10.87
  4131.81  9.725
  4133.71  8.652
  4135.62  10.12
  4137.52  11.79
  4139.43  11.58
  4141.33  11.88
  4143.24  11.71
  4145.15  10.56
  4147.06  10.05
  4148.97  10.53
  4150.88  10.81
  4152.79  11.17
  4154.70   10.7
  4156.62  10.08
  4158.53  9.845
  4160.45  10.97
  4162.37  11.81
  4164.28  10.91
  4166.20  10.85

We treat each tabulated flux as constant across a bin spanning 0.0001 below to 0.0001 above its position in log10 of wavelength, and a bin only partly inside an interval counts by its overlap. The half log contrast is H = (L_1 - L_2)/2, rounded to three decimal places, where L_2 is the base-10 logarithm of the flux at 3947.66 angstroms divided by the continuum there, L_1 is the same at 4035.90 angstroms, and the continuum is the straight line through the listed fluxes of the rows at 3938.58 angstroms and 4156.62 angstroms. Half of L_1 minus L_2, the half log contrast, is 0.025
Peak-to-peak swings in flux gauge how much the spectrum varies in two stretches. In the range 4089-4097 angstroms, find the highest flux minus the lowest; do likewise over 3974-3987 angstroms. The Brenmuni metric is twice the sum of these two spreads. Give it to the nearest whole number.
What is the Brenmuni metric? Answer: 13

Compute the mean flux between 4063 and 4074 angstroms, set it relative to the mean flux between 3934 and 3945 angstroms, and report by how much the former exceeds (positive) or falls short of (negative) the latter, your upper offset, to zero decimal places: 3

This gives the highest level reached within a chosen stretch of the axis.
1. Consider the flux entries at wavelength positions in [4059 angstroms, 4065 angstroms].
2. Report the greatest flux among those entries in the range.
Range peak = 11.04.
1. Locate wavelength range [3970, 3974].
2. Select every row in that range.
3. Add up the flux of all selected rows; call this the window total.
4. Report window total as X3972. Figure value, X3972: 12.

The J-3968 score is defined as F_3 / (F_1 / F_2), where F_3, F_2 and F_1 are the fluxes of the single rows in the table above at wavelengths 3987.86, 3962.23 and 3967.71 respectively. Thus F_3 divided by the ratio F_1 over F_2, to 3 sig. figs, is 18.7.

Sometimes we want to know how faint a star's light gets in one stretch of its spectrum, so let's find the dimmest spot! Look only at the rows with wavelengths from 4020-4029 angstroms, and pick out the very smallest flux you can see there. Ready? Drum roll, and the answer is 10.57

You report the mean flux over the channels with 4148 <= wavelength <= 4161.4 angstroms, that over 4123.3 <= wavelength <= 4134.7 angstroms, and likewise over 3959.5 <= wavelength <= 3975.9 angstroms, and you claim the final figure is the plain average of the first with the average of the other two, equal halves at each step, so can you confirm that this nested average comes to 9.5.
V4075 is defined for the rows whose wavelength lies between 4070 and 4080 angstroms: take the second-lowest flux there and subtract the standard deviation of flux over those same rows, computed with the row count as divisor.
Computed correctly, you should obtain 9.2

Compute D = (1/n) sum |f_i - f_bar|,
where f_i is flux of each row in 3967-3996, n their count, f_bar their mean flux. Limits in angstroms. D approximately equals 2.13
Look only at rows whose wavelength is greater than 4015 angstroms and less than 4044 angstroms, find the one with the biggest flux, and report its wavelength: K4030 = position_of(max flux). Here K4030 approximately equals 4026.62 angstroms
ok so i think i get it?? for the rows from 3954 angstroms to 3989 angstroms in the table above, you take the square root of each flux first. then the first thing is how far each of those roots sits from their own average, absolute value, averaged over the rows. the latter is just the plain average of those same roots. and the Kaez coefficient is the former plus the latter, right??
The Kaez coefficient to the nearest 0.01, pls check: 3.14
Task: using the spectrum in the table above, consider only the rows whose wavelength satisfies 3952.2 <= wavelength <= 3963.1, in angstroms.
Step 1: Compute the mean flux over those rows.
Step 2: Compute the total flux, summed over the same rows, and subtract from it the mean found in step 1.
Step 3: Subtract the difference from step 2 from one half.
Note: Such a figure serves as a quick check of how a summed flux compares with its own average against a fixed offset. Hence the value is -45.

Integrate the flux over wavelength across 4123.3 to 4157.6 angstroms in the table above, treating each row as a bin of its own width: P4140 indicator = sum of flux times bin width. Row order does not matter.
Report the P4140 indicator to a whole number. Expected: 367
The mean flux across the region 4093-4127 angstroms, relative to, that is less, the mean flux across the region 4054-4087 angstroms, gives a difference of -1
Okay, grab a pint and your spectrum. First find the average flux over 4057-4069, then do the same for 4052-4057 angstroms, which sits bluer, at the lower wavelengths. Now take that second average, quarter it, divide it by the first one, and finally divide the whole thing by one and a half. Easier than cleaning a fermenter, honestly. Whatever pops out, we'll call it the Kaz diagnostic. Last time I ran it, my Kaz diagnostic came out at 0.161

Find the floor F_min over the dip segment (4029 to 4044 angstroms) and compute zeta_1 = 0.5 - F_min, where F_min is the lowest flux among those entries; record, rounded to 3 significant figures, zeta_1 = -10.1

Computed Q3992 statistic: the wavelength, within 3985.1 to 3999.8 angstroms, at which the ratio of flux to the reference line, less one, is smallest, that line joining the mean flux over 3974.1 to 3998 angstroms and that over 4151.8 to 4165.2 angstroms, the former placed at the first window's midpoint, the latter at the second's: 3998.90 angstroms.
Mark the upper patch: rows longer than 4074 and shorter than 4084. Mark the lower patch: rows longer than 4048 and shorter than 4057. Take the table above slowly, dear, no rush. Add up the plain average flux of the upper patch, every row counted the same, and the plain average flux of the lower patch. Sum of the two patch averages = 21.4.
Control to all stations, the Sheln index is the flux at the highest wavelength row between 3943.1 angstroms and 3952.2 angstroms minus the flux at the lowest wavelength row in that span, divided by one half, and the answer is 1.6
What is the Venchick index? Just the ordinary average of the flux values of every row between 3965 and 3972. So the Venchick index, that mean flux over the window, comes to 5.7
